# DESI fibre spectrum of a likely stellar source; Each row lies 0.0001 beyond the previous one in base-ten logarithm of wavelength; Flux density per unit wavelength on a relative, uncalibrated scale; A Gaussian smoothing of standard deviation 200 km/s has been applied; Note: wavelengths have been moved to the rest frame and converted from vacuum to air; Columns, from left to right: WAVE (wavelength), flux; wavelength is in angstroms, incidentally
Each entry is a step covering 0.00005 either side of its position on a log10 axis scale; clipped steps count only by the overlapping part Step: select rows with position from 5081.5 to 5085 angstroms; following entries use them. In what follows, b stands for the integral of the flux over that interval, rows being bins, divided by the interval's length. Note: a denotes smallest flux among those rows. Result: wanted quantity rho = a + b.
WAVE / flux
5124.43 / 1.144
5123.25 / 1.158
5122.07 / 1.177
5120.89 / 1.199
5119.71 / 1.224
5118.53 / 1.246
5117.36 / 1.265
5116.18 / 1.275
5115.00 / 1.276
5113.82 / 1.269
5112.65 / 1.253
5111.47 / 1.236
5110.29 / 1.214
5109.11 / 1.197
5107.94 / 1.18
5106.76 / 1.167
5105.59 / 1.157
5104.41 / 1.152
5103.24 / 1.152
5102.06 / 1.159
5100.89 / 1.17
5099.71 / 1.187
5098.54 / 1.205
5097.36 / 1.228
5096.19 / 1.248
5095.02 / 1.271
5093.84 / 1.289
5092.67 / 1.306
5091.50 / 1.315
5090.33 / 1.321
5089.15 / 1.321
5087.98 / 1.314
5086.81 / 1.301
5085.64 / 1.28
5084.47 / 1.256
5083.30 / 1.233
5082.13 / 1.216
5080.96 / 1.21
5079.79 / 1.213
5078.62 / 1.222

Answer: 2.45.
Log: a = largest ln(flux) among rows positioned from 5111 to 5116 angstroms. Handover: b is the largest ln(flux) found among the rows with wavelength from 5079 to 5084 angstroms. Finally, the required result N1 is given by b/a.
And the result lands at 0.86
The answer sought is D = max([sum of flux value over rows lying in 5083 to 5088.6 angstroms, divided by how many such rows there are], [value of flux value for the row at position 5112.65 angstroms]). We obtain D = 1.28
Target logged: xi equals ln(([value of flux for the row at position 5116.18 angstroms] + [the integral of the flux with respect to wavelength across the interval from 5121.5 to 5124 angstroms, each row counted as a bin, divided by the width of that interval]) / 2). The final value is 0.199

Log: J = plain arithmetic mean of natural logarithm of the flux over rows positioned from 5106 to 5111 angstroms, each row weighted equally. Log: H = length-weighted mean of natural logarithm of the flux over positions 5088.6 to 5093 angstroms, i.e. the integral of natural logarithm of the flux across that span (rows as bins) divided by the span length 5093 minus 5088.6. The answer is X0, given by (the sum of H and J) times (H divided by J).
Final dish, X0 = 0.71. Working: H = 0.275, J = 0.17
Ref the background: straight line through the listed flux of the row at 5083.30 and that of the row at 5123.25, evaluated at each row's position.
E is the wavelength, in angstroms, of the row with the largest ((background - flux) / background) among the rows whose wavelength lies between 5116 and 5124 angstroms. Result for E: 5123.25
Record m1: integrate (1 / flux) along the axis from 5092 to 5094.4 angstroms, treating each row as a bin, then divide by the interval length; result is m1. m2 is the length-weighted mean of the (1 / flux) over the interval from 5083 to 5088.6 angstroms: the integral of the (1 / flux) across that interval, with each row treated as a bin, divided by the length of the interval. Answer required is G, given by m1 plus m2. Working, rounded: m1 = 0.77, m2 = 0.78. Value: 1.555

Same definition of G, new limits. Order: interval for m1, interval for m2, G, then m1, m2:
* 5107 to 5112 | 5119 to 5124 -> 1.671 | 0.83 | 0.84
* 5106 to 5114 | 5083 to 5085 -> 1.629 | 0.83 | 0.80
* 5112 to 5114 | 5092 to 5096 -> 1.575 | 0.80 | 0.78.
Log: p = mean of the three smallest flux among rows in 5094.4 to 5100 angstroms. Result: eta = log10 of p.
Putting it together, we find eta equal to 0.08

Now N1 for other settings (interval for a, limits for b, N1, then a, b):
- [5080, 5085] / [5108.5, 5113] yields 0.99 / 0.23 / 0.226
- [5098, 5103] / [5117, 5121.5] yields 1.26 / 0.19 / 0.235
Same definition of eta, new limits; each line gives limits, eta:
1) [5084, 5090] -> 0.11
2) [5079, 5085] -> 0.08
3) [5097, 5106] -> 0.06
